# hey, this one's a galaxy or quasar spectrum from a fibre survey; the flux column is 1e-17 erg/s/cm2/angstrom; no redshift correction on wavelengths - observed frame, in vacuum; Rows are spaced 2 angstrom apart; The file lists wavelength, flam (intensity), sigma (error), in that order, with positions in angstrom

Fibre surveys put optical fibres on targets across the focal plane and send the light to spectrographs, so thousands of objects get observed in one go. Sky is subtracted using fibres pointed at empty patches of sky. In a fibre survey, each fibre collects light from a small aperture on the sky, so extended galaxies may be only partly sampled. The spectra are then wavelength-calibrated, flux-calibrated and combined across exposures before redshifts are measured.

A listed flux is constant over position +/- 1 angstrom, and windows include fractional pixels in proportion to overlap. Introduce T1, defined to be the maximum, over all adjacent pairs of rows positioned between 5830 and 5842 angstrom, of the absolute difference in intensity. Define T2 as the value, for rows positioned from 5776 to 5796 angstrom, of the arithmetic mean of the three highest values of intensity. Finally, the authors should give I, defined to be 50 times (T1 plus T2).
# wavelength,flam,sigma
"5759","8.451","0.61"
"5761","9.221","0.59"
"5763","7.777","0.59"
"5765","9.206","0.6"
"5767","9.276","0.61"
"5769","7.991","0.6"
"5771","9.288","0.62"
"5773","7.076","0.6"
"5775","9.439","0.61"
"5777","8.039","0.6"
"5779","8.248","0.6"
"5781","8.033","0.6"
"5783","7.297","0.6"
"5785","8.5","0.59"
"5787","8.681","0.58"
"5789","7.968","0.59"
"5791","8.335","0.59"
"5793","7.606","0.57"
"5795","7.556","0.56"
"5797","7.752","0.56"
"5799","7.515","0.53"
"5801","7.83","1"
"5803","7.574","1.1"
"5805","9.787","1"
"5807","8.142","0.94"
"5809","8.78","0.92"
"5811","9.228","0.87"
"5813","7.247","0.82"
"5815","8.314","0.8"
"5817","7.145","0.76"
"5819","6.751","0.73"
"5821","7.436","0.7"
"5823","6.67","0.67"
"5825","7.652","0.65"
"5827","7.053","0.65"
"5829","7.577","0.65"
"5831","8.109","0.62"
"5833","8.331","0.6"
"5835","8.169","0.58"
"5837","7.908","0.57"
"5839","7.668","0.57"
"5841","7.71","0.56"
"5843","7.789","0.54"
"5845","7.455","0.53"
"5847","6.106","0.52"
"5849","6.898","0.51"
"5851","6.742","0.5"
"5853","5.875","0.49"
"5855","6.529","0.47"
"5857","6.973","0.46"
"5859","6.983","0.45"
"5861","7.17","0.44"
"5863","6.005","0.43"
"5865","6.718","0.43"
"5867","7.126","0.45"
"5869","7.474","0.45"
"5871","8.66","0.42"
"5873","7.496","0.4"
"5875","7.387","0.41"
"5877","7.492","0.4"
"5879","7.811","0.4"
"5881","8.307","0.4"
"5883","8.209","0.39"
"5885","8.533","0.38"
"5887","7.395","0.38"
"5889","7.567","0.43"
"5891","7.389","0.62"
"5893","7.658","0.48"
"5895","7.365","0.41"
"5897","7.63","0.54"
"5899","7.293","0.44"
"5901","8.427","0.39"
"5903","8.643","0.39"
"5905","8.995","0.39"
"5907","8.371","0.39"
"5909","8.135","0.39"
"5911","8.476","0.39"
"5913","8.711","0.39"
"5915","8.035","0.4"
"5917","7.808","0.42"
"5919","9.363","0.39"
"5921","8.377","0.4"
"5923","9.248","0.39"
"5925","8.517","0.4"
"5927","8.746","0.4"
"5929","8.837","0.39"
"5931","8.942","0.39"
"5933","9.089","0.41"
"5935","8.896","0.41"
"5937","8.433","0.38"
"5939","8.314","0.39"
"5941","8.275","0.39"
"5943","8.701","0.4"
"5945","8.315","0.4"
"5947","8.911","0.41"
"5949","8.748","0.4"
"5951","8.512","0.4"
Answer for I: 438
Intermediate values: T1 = 0.3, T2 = 8.51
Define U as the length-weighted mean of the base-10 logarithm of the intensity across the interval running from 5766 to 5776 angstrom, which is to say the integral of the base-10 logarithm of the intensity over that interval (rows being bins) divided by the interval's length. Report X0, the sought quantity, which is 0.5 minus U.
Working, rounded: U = 0.933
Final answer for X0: -0.433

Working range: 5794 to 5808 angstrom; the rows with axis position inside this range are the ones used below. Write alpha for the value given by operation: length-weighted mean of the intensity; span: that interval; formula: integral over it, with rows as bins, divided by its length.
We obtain 8.0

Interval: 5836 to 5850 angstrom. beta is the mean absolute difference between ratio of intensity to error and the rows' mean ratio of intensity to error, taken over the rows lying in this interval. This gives 0.55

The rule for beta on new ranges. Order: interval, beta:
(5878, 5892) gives 2.41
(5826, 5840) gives 0.99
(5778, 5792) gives 0.64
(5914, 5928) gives 1.45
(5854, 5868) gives 0.72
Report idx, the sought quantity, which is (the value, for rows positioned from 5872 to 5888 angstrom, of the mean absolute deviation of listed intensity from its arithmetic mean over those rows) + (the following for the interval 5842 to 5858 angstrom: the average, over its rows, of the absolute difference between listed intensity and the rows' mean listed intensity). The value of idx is 0.9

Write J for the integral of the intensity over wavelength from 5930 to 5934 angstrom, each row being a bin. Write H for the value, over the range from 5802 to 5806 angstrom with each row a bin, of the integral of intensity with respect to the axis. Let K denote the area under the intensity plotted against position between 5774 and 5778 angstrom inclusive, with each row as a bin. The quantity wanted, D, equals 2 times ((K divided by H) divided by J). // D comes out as 0.056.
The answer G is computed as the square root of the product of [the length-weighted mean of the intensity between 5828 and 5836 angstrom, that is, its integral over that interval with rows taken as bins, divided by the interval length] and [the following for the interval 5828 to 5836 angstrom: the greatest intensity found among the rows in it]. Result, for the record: 8.2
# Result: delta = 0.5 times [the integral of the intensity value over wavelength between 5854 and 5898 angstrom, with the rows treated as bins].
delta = 164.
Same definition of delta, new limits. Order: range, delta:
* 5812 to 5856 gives 161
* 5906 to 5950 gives 189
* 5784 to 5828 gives 174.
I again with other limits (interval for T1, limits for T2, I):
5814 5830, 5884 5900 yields 455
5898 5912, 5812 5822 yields 440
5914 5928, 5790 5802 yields 476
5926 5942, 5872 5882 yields 417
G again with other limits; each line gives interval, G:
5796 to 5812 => 9.0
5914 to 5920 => 8.9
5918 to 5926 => 9.1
